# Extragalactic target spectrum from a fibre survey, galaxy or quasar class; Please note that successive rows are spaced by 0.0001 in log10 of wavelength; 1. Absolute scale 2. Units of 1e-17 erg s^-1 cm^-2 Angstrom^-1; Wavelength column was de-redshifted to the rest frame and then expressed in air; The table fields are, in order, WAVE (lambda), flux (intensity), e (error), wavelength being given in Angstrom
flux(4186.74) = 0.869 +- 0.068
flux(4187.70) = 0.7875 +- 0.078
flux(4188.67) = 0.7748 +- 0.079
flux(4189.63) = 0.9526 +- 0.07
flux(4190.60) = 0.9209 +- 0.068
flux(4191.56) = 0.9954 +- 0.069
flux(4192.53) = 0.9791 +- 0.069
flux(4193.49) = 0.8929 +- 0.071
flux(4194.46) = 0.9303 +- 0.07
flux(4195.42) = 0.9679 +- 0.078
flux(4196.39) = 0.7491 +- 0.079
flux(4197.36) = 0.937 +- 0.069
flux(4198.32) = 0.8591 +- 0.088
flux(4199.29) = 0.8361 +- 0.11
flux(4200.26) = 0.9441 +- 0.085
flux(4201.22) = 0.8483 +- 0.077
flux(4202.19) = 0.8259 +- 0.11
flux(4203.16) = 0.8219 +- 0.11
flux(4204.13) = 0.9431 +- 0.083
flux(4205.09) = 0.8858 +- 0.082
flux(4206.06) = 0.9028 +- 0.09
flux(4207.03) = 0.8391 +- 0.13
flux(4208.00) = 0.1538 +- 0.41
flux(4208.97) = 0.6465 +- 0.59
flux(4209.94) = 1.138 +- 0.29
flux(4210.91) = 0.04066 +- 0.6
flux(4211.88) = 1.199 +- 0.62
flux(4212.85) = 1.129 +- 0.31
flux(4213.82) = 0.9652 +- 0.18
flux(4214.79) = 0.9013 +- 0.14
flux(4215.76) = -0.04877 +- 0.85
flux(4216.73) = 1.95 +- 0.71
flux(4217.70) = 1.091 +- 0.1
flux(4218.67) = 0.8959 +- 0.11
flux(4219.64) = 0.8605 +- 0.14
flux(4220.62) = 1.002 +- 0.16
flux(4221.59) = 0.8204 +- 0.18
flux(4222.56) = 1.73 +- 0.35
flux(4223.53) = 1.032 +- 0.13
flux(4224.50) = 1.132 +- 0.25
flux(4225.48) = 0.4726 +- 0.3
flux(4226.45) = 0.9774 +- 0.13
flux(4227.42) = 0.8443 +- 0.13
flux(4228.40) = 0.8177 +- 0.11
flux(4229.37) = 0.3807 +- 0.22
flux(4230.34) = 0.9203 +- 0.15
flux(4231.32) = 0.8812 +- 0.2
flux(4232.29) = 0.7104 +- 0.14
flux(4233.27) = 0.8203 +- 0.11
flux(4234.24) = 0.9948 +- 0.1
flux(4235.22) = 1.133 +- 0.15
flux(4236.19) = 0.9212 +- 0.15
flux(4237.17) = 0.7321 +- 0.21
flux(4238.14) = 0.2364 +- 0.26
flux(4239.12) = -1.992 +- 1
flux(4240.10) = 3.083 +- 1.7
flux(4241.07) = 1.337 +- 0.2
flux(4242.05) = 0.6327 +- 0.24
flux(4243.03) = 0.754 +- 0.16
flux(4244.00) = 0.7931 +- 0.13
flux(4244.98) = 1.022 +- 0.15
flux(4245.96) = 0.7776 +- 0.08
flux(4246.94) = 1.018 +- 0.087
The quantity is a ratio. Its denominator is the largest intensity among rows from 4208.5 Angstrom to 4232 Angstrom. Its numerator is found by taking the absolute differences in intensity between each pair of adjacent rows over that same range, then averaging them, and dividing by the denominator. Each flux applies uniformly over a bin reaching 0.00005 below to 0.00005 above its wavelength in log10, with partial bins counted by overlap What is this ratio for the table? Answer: 0.26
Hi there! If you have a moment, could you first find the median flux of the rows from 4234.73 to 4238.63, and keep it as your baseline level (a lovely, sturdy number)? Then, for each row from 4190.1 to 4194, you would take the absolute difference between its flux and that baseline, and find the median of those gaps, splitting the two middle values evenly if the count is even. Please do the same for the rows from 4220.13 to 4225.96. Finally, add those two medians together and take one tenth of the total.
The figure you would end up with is 0.038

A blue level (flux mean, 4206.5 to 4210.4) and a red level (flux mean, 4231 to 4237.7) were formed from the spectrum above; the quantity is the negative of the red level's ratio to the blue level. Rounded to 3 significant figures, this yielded -1.27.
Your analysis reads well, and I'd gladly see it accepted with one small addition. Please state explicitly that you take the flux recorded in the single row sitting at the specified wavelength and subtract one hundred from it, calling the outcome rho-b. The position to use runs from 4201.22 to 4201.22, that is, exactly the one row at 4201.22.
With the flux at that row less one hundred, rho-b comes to -99.2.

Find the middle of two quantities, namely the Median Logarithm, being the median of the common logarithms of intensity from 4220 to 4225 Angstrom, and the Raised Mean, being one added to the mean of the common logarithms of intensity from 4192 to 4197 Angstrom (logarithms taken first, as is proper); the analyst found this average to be 0.484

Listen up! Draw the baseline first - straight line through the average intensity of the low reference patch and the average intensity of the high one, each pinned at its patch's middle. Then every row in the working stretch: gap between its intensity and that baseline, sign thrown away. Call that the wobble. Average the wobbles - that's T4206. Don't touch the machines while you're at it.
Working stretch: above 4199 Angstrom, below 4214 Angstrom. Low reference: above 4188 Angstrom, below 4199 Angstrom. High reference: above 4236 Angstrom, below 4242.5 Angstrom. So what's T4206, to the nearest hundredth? 0.20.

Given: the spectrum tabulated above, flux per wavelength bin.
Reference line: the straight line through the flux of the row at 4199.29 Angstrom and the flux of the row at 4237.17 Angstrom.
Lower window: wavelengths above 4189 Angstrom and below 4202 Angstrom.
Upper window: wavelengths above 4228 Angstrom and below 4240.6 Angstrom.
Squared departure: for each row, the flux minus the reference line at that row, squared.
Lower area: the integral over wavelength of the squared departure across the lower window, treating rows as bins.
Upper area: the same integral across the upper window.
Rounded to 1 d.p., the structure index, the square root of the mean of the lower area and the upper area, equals 2.6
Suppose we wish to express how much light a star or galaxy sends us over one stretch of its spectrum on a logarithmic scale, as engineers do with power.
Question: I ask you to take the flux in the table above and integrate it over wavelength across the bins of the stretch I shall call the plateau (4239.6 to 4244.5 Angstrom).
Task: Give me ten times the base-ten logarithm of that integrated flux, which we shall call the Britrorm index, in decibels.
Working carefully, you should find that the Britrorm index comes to 8.09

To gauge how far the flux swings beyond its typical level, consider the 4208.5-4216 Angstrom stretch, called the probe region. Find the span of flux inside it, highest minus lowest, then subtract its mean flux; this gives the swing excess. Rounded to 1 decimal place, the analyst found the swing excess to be 0.5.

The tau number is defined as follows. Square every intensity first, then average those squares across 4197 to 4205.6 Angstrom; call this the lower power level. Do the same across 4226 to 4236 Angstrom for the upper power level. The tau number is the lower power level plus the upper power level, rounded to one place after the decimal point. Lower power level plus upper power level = 1.5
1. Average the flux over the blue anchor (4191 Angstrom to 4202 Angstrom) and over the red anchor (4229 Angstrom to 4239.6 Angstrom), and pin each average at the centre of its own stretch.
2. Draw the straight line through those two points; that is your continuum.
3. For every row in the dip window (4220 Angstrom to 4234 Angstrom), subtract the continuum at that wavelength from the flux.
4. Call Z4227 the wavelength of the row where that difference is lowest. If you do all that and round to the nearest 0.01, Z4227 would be 4229.37 Angstrom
